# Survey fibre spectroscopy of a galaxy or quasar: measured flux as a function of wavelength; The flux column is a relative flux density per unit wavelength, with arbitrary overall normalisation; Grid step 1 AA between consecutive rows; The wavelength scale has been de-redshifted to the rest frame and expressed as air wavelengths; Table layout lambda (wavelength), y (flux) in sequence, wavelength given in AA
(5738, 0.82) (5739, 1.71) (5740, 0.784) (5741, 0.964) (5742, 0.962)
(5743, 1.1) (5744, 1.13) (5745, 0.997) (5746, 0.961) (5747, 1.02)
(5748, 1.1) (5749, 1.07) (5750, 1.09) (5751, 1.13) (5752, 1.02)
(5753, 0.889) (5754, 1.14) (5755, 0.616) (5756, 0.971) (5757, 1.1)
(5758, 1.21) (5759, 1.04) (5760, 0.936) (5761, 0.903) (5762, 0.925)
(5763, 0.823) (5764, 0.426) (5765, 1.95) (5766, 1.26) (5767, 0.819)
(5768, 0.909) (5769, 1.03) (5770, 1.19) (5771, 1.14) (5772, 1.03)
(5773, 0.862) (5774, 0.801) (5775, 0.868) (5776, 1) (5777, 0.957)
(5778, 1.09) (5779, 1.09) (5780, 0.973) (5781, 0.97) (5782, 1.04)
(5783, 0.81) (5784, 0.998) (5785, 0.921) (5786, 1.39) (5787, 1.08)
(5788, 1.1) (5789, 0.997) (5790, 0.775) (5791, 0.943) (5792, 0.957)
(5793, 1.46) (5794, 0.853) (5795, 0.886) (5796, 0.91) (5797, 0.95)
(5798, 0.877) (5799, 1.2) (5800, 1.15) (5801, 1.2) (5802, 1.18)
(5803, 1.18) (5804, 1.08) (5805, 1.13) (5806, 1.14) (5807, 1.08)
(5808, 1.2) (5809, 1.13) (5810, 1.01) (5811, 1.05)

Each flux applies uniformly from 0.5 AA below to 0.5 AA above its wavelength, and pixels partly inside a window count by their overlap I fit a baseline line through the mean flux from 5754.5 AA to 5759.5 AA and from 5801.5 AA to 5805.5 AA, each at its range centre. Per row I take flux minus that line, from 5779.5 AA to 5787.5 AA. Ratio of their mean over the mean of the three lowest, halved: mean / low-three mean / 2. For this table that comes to 0.15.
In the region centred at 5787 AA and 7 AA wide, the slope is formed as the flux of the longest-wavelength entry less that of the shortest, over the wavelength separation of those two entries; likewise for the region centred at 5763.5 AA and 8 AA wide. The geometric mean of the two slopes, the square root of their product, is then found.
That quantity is 0.025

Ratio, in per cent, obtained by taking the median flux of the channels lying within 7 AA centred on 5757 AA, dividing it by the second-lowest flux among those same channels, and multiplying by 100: 111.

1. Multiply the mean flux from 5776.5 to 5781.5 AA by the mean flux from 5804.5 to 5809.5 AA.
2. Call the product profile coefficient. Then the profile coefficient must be 1.15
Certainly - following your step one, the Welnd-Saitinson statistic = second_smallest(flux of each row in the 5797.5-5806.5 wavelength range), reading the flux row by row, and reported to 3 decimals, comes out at 1.080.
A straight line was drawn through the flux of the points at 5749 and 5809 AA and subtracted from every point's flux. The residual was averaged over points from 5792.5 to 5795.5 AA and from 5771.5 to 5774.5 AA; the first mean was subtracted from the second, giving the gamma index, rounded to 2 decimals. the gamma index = -0.15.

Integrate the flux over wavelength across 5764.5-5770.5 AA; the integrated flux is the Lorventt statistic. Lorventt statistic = 7.2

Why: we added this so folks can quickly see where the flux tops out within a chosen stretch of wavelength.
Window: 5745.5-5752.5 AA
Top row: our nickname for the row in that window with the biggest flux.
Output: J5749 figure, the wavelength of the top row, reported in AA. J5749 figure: 5751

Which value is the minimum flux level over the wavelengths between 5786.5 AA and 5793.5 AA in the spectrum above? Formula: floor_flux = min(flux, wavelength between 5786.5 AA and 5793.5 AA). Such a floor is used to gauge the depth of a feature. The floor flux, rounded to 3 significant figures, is 0.775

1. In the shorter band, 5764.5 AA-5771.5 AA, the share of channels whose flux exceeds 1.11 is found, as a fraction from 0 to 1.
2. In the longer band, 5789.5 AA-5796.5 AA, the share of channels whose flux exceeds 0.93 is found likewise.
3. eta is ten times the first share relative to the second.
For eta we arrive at 13.3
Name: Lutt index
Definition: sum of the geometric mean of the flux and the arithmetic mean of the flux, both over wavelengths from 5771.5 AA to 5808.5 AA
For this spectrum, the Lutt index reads 2.05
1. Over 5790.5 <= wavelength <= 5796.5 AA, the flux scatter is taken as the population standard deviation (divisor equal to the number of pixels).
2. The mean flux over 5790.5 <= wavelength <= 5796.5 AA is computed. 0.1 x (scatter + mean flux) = 0.121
